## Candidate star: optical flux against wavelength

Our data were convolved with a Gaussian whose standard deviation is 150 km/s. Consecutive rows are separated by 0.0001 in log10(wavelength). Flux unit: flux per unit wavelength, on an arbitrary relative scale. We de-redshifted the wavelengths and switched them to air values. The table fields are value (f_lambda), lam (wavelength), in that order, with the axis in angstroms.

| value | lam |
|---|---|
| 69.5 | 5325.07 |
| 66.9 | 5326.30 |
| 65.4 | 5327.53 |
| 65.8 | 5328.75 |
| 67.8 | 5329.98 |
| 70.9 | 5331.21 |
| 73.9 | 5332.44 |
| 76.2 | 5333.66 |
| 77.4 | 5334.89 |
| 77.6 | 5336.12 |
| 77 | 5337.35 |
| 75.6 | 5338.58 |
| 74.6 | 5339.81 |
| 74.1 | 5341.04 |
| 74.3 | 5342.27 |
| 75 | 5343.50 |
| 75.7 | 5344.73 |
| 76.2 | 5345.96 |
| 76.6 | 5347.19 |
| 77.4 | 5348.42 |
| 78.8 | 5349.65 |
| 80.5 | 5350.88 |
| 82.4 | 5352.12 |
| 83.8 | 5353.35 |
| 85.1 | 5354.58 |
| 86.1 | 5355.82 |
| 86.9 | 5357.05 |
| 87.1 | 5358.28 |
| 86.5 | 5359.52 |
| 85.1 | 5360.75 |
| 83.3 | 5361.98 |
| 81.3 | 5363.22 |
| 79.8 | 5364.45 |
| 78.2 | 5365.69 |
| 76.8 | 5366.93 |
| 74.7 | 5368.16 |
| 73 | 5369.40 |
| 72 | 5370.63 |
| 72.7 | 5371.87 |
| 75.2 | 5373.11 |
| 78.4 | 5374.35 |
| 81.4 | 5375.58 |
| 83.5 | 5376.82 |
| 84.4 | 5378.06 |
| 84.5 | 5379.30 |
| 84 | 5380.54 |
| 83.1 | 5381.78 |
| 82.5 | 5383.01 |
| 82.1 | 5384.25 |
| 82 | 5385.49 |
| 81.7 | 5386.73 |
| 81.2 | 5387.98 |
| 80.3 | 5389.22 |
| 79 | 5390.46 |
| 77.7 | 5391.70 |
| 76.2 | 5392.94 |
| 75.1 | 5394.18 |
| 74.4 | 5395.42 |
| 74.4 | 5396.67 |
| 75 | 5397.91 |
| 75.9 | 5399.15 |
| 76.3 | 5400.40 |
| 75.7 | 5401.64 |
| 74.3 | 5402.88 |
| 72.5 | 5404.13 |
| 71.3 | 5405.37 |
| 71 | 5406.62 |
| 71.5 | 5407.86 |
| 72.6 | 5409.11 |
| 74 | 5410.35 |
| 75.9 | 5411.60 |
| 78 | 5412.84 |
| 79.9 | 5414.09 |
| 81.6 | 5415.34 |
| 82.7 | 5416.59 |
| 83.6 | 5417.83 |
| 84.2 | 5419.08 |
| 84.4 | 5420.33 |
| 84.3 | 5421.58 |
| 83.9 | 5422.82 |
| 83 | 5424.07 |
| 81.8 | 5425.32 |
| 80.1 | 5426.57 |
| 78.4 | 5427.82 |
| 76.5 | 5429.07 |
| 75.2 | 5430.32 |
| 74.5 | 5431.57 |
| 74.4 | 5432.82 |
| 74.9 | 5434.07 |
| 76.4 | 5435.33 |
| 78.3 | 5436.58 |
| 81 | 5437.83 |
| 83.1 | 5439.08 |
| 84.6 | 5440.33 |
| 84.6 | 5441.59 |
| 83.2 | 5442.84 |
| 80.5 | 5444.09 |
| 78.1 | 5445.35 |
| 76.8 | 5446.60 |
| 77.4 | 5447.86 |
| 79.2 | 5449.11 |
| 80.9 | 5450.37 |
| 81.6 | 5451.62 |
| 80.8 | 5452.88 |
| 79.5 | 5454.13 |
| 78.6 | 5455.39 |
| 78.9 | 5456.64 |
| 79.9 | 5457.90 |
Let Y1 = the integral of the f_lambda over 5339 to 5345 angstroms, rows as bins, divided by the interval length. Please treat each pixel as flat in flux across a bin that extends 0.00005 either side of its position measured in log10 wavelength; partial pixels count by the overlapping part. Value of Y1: 74.7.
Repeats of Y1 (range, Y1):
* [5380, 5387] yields 82.7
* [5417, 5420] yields 83.9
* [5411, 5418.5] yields 80.3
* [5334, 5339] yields 76.8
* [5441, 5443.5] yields 84.1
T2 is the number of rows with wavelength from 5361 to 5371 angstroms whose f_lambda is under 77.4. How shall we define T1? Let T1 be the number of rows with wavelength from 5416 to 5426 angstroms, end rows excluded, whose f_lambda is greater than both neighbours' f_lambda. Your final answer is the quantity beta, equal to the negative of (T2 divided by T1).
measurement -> -4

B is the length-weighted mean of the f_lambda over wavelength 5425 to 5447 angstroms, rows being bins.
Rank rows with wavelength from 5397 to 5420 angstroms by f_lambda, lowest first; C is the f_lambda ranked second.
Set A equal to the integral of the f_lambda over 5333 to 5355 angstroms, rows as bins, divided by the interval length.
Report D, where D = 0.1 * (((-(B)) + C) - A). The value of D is -8.5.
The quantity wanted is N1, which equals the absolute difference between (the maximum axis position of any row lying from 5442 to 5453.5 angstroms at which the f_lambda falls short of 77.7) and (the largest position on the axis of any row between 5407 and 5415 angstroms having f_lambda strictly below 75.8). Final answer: 37.5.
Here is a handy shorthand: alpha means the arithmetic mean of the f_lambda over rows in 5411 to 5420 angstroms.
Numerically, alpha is 80.8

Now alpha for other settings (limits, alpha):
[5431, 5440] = 77.5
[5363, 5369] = 78.2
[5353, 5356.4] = 85.0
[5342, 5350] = 76.3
